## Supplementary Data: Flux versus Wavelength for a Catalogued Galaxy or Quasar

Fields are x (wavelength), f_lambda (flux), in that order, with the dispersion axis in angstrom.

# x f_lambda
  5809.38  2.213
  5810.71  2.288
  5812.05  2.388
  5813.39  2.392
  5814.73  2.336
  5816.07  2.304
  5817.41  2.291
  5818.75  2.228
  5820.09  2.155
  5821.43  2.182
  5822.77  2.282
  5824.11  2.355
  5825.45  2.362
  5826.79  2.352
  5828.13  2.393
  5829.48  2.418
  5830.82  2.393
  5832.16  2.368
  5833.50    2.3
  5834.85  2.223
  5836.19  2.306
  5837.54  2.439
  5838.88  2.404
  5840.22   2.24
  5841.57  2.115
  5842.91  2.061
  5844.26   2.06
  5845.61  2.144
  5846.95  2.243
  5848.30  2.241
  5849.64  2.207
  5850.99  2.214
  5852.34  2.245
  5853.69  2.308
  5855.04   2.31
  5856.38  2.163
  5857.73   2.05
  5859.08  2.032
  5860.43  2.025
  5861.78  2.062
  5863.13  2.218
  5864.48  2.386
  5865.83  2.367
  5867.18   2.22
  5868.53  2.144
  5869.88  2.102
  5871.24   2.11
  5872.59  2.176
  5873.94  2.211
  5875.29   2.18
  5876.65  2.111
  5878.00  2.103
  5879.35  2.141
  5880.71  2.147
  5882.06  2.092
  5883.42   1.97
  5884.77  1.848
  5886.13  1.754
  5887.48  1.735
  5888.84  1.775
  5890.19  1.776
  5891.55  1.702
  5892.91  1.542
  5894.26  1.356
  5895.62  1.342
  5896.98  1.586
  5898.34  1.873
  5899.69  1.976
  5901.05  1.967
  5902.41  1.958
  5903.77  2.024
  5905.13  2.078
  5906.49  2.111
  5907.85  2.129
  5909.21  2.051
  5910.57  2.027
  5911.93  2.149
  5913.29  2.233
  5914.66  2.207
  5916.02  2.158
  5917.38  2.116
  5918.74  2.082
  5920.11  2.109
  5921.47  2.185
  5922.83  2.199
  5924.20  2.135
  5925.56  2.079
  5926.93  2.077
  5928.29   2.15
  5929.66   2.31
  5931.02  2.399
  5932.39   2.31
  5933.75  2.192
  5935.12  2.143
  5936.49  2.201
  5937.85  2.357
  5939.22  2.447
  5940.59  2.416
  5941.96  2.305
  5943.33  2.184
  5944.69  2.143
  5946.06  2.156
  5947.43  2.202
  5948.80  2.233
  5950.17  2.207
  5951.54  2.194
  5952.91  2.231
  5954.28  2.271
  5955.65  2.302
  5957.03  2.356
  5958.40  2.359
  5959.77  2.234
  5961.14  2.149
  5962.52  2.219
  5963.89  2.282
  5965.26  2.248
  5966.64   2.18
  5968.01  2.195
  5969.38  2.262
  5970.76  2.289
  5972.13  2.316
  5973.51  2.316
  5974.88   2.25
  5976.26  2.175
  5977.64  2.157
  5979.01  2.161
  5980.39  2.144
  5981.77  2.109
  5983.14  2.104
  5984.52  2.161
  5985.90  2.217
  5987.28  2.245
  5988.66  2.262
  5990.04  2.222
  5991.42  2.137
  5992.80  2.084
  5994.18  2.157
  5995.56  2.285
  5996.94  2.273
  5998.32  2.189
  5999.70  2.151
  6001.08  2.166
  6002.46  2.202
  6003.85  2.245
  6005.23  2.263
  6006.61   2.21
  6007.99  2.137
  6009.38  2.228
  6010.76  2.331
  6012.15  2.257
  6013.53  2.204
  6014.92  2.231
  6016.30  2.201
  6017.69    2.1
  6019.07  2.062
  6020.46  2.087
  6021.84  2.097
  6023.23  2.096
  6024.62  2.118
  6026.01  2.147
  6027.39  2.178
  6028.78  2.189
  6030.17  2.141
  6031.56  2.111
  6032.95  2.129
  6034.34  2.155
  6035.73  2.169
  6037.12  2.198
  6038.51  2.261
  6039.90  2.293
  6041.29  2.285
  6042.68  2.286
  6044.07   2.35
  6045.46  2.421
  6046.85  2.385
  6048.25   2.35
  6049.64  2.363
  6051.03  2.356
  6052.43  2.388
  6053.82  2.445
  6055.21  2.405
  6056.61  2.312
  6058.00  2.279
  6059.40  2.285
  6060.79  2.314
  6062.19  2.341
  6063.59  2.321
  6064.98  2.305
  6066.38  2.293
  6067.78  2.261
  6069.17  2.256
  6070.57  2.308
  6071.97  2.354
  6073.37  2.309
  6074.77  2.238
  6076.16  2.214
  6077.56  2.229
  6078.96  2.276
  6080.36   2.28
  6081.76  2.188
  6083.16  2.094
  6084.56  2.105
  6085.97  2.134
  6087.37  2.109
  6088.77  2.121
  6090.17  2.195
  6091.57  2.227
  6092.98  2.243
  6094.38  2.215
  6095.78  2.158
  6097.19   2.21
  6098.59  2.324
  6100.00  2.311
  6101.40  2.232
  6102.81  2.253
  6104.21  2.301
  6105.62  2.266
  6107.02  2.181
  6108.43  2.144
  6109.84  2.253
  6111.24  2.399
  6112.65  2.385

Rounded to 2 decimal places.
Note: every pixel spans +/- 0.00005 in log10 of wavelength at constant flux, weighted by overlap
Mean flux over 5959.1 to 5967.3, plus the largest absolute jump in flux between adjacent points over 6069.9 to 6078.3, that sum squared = 5.24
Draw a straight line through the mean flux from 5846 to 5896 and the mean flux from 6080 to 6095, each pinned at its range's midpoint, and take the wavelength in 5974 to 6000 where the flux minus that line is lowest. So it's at 5992.80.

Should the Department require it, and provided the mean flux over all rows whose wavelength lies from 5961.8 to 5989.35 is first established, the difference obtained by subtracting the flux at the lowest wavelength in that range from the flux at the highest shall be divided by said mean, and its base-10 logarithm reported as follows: -1.71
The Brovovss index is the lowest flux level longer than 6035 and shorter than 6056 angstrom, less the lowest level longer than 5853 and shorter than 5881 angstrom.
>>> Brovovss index 0.14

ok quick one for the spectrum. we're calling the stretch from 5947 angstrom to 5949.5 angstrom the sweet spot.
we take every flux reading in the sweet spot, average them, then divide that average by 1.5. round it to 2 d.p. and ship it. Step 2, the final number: 1.48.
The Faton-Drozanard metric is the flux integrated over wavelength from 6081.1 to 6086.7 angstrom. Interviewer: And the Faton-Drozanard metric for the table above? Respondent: 11.9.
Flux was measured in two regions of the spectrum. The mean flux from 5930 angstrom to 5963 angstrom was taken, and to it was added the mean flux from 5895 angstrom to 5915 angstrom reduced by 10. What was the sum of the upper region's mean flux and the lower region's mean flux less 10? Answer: -5.76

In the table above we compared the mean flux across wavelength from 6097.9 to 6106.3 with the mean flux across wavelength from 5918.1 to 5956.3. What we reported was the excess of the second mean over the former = -0.06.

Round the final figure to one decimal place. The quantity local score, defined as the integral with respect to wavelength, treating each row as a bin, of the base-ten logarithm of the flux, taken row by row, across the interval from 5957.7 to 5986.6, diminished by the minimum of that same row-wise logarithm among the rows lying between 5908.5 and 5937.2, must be 9.7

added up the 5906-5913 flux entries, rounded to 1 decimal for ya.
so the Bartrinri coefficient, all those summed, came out 10.5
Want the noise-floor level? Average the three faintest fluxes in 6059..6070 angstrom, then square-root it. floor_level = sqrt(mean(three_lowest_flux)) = 1.51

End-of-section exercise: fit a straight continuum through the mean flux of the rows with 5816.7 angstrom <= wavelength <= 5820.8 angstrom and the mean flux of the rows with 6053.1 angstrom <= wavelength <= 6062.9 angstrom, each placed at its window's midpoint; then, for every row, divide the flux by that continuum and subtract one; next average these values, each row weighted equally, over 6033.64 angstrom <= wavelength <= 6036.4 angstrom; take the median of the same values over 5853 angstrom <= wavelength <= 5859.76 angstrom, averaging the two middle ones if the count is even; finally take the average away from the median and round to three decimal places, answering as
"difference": 0.036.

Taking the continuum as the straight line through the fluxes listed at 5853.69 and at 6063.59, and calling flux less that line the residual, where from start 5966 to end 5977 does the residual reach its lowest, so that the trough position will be 5976.26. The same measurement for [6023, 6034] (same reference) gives 6023.23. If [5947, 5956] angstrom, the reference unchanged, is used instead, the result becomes 5951.54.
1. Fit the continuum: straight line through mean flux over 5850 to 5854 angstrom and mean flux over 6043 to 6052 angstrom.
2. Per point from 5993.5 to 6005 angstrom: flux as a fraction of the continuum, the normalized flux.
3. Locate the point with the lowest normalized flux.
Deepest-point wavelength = 5999.70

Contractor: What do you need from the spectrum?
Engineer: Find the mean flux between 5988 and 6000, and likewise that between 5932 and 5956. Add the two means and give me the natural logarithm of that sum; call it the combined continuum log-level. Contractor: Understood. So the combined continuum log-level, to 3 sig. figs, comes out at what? 1.49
